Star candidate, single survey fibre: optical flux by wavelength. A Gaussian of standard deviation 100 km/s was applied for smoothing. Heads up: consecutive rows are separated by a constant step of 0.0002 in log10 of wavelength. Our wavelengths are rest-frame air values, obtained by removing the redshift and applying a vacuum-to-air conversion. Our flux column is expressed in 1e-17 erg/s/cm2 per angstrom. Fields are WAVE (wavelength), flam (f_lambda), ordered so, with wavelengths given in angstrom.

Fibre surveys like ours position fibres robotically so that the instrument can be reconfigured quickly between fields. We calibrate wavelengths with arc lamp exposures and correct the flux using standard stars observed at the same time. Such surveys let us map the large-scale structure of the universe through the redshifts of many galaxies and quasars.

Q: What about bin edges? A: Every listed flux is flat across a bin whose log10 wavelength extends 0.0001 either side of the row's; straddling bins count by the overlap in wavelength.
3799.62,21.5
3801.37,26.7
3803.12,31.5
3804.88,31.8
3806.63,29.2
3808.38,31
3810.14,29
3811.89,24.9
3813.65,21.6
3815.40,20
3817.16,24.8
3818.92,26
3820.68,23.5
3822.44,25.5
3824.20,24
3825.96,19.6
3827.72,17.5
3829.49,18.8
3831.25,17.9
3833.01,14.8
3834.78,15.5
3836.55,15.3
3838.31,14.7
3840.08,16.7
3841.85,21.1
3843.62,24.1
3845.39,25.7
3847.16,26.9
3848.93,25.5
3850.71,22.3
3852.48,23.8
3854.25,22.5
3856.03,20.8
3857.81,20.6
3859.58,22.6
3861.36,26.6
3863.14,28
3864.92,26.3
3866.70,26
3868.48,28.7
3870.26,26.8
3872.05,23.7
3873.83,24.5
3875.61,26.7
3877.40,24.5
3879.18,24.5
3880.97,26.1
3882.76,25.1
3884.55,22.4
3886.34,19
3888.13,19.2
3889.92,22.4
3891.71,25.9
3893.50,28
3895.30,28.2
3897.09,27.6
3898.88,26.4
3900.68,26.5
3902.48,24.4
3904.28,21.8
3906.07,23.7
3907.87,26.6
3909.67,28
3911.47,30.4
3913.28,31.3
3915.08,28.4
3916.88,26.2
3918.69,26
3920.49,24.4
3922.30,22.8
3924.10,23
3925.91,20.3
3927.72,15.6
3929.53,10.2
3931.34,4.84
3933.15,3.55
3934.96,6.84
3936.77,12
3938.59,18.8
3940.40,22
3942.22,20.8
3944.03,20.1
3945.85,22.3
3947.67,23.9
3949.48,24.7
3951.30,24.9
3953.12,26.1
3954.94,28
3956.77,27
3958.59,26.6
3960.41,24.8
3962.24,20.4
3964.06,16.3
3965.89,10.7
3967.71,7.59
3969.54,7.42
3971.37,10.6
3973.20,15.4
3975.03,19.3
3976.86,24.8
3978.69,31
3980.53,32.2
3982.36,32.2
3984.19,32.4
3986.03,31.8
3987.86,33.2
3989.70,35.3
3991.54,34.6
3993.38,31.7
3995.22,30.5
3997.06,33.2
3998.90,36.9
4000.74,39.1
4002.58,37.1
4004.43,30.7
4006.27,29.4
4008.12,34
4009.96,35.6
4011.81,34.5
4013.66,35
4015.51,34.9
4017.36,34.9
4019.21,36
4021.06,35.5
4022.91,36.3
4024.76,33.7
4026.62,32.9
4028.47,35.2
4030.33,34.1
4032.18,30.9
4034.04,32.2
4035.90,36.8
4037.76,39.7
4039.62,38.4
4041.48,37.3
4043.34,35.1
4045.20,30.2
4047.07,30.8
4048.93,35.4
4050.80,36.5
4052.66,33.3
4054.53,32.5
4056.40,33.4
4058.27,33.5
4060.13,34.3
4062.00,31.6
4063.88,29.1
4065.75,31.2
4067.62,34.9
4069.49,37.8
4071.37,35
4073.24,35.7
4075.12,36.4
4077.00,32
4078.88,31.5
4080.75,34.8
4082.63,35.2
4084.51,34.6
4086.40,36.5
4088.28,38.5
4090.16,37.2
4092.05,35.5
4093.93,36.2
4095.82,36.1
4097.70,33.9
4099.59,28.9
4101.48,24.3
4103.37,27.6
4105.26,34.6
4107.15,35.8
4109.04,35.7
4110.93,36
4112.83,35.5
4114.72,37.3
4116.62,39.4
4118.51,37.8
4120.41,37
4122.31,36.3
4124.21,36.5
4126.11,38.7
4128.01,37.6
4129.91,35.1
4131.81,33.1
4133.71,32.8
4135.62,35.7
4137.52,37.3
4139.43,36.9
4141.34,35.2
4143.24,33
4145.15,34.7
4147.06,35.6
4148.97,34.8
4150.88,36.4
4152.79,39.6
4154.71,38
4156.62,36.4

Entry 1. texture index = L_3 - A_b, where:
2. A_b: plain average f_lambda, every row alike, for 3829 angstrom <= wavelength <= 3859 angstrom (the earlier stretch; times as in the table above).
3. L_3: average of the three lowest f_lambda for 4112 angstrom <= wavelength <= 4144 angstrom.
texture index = 13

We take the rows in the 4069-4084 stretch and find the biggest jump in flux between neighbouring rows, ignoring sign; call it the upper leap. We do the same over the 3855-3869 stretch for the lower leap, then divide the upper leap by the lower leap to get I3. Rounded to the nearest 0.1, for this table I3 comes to 1.1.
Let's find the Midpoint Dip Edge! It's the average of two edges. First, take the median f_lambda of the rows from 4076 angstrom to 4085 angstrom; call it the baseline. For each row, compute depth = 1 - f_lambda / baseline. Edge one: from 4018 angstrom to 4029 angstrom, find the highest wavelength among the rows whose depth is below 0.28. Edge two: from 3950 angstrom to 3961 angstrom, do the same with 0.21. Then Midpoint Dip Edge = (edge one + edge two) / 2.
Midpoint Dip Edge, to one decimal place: 3991.7 angstrom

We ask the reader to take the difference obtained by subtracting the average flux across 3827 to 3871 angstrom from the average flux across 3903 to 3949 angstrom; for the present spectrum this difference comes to -1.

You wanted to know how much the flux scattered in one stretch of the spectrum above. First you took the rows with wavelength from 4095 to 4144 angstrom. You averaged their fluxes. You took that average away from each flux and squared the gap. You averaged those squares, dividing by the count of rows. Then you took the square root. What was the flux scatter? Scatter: 3.4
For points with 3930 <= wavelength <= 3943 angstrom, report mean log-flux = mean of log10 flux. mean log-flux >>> 1.01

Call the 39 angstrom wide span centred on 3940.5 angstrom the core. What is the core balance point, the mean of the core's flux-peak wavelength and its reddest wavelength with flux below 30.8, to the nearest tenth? 3956.8 angstrom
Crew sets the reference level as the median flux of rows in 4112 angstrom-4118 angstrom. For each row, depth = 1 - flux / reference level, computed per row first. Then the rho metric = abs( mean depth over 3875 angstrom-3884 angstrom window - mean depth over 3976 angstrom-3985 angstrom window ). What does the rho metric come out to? 0.14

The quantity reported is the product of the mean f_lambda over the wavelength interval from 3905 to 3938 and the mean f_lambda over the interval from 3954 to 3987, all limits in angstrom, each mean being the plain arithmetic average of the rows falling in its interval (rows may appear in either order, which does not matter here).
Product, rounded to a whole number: 448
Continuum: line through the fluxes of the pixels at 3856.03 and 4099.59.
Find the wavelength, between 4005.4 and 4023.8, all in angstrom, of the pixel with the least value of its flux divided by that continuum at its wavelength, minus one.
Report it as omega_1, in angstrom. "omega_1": 4006.27 angstrom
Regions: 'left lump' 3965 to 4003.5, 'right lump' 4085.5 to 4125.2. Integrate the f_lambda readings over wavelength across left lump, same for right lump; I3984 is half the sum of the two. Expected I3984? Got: 1217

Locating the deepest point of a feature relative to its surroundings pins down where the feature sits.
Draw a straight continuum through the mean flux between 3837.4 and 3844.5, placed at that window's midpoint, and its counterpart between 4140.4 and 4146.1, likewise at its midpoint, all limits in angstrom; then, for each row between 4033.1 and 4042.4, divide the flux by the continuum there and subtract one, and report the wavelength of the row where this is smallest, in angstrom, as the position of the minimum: 4034.04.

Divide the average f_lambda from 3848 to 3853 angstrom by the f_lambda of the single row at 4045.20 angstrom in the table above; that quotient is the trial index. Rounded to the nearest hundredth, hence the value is 0.79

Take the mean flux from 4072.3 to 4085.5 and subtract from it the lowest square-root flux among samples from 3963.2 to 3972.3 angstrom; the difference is 32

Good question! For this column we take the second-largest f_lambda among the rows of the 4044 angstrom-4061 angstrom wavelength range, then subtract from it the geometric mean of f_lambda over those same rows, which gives 2.1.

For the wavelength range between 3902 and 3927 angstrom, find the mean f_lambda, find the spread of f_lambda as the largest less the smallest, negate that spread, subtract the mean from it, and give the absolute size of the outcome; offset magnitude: 36.5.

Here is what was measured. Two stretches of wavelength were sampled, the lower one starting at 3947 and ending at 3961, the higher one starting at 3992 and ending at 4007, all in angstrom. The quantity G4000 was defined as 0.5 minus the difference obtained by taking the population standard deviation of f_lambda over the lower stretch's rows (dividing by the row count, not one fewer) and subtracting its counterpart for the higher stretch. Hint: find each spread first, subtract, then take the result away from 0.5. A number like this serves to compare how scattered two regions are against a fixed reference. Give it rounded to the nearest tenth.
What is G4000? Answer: 2.6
